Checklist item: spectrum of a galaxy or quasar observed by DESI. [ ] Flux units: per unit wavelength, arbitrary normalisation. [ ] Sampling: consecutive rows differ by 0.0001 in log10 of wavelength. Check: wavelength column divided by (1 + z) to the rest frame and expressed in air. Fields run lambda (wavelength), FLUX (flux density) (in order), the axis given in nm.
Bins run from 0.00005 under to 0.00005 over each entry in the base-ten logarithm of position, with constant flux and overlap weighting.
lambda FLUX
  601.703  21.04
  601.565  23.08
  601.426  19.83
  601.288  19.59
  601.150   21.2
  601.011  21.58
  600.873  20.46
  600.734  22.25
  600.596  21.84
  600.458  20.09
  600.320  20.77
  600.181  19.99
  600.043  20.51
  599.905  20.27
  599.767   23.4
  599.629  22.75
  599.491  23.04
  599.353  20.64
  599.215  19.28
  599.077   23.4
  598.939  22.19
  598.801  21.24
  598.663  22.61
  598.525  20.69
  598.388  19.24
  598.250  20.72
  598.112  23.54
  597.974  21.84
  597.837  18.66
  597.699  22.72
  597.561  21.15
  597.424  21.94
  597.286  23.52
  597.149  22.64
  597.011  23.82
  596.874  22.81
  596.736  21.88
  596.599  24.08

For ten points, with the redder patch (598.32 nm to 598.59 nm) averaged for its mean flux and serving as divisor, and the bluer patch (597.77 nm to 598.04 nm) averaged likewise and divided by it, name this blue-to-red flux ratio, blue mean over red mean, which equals 1.01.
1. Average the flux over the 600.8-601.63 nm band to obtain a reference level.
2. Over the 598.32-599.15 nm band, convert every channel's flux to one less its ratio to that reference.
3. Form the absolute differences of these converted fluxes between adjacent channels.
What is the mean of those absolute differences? 0.066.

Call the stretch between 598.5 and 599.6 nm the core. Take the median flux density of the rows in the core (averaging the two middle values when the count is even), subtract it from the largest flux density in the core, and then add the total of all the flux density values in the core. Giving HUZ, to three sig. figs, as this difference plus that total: 175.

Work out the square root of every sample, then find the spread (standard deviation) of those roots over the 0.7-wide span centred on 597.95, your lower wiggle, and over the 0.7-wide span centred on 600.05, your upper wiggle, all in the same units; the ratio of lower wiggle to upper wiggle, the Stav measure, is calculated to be 1.4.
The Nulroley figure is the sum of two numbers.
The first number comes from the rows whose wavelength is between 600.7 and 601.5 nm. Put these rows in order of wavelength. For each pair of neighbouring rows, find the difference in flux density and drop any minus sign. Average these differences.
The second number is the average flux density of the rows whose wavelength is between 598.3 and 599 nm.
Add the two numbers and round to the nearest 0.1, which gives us 22.2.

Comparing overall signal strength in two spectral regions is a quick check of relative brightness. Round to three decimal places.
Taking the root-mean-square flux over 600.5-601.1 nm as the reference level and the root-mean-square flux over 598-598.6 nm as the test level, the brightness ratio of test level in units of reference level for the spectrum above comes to 0.980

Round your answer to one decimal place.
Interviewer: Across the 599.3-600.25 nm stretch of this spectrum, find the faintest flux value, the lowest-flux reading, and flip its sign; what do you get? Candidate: -20.0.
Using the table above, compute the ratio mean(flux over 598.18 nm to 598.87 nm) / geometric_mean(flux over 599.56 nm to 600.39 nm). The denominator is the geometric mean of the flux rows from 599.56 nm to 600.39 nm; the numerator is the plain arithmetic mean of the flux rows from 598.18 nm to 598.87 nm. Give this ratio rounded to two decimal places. 0.98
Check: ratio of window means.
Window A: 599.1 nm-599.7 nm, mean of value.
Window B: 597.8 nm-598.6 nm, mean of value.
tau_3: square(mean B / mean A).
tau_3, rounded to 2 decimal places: 0.94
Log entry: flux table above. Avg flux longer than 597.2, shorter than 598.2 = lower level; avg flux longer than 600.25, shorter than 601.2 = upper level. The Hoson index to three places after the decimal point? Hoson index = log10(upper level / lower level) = -0.015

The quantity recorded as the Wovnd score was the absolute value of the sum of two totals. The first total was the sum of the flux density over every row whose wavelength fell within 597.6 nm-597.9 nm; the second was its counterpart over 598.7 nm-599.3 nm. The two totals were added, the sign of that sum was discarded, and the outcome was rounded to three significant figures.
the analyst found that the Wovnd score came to 127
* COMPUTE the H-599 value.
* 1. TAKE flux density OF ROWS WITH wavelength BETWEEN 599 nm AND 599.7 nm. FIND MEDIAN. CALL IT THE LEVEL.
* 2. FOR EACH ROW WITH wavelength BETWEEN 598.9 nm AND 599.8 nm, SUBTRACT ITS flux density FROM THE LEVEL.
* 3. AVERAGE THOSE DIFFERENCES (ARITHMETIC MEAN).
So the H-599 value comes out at 0.7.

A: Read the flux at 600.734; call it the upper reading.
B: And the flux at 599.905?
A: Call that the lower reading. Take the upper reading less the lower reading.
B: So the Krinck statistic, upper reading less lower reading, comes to 2.0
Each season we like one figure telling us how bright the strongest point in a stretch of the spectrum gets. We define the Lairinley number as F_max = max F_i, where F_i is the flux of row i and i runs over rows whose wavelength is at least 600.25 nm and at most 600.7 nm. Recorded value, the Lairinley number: 21.84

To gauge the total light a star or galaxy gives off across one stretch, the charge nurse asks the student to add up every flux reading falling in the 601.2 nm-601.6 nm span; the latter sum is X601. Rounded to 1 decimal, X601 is 62.5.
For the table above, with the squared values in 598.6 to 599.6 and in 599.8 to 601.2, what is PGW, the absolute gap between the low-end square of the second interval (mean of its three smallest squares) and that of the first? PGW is 12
